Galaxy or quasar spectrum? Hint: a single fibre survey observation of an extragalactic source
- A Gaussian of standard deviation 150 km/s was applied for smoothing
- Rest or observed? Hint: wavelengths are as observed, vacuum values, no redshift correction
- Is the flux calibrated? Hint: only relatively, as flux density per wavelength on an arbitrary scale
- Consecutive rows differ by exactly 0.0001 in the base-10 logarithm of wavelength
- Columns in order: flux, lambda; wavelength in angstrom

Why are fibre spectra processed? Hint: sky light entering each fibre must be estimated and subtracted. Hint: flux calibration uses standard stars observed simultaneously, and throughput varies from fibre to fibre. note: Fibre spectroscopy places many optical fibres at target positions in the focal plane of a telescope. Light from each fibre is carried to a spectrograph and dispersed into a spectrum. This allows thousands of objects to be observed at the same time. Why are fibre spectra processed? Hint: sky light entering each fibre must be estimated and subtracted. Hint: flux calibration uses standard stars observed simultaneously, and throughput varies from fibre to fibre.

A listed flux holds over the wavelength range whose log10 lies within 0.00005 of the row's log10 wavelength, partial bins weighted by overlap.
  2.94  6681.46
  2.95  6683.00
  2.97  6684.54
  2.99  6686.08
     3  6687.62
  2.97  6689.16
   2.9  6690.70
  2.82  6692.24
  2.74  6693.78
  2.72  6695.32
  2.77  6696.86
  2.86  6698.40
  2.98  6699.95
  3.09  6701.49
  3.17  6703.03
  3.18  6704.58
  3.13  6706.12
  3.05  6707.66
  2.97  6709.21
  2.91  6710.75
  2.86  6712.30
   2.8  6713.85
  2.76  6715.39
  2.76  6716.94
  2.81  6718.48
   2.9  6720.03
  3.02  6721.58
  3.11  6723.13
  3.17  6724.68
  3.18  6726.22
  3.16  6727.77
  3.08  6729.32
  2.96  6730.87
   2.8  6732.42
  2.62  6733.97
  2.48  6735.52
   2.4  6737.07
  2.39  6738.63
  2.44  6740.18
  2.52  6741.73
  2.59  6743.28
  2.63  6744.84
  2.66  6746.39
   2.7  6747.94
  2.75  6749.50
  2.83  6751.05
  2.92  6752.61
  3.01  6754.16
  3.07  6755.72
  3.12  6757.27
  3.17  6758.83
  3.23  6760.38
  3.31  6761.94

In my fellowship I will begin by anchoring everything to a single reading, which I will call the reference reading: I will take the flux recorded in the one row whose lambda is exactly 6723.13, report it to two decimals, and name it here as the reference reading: 3.11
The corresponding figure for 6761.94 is 3.31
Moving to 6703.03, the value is 3.17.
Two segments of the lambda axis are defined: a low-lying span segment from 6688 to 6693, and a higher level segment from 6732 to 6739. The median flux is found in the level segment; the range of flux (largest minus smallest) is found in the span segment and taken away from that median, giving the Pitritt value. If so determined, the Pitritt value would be 2.33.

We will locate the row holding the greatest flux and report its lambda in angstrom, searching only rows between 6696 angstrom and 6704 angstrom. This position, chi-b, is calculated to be 6703.03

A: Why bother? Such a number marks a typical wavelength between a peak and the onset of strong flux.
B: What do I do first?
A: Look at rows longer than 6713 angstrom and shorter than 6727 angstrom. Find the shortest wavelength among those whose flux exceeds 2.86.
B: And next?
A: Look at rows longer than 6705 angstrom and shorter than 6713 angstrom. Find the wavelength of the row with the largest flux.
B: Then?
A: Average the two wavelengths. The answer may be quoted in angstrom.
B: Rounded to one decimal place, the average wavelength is 6713.1 angstrom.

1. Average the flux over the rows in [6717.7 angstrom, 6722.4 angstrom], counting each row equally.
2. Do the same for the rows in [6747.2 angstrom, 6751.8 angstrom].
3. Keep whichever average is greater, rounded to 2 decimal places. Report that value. 2.91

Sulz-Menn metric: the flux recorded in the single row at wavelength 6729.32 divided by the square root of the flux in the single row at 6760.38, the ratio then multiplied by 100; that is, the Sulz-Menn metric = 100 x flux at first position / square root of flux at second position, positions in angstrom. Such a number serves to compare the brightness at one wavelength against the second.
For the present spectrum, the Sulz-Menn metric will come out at 171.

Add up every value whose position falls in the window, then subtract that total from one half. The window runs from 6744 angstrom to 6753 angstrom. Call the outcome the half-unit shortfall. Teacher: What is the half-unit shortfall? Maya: -16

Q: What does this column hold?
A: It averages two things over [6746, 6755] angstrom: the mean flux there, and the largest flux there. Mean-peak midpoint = 2.91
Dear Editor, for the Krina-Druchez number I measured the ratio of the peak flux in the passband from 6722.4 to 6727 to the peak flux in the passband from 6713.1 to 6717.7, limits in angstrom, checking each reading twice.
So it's 1.14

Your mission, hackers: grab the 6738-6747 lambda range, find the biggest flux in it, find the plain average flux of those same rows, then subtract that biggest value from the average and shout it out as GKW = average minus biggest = -0.12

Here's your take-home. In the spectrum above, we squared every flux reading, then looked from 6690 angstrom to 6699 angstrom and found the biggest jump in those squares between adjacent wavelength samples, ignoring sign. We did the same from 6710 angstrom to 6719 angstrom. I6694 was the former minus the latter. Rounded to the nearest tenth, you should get 0.2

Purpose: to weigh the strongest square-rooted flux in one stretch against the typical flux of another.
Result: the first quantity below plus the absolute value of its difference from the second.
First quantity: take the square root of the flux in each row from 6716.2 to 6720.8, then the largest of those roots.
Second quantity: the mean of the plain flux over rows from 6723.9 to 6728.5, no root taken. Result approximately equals 3.17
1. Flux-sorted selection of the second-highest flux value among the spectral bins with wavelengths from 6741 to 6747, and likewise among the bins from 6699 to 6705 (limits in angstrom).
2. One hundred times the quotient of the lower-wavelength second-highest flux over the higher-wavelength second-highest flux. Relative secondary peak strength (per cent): 121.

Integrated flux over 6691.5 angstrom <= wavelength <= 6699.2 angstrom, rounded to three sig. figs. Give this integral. 21.4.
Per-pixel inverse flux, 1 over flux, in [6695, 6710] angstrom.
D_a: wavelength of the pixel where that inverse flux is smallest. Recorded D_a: 6704.58 angstrom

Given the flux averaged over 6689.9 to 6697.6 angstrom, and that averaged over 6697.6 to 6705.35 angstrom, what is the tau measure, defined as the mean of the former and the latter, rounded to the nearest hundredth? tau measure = 2.92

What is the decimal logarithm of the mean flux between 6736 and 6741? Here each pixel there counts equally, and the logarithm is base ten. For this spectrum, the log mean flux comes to 0.38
